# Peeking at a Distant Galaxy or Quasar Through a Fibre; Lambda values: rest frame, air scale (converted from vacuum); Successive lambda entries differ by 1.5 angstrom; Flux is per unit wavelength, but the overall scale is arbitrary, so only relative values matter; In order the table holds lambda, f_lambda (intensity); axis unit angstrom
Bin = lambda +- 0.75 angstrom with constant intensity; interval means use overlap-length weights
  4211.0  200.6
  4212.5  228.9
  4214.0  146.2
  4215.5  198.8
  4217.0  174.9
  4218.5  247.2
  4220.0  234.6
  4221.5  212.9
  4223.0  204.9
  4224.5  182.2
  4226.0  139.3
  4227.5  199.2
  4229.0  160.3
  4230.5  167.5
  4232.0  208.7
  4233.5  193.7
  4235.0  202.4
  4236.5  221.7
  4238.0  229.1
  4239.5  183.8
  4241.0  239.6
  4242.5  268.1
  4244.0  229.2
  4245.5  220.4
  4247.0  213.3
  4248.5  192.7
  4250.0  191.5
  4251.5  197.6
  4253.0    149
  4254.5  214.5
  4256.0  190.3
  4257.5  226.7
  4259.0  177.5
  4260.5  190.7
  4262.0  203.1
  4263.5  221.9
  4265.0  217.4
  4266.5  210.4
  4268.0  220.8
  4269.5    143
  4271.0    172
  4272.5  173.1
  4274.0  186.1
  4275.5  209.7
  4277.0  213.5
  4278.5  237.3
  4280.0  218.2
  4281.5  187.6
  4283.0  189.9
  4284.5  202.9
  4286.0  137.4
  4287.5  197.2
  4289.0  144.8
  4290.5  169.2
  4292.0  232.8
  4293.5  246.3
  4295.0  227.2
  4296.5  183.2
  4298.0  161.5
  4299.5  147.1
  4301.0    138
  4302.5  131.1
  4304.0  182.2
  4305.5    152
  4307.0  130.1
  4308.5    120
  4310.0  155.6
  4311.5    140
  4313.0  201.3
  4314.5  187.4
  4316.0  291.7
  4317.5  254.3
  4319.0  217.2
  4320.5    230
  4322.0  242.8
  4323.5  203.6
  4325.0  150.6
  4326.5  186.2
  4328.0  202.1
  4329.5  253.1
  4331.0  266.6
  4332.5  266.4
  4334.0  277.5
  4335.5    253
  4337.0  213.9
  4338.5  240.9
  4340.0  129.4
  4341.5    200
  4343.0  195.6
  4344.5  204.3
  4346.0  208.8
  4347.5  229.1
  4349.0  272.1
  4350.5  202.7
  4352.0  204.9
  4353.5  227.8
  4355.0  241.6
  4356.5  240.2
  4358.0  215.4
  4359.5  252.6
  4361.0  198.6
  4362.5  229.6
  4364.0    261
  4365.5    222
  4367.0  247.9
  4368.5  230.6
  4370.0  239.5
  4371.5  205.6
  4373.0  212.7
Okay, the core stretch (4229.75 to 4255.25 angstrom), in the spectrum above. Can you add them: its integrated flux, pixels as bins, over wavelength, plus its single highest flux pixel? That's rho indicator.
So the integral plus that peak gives 5552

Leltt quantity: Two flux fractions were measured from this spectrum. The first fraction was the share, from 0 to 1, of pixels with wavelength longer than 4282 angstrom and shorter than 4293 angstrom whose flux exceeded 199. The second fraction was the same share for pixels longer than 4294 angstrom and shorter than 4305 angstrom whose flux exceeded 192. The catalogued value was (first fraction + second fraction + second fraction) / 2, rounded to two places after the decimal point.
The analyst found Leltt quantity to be 0.29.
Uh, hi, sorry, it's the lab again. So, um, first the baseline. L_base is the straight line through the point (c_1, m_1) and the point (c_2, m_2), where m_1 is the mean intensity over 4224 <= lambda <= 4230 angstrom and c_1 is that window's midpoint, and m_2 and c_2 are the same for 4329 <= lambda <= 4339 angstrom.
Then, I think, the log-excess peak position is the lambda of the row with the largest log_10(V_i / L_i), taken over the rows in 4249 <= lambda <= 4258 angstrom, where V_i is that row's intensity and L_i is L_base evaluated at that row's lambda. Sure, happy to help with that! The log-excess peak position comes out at 4257.5 angstrom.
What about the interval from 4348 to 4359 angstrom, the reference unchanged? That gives 4349.0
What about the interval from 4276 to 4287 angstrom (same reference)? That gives 4278.5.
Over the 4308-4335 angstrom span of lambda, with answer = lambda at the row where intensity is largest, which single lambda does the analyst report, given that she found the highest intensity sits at 4316.0 angstrom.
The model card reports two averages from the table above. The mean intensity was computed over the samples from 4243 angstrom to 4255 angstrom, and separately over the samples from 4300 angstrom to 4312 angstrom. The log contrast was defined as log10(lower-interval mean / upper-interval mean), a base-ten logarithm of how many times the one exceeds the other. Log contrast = 0.15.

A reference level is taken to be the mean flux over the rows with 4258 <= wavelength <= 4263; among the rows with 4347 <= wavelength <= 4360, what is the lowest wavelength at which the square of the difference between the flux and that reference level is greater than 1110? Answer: 4347.5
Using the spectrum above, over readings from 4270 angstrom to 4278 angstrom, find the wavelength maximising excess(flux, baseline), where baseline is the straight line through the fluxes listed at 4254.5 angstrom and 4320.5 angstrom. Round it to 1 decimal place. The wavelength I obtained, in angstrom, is 4277.0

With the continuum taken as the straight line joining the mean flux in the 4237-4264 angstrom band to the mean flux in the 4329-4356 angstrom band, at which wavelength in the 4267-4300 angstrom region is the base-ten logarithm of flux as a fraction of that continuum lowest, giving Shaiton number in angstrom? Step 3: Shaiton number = 4286.0 angstrom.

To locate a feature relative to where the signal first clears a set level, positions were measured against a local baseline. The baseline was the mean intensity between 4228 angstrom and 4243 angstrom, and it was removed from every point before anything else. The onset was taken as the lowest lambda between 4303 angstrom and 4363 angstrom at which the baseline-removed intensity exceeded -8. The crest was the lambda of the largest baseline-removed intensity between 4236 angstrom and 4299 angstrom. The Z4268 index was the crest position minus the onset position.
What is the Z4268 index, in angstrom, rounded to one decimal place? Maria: -70.5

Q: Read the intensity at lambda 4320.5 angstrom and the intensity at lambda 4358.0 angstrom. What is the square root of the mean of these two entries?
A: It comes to 14.9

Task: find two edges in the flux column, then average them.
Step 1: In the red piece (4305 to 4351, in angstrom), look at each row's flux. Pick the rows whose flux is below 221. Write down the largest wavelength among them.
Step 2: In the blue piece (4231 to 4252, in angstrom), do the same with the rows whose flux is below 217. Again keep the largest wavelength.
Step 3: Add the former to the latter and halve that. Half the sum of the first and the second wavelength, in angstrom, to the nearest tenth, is 4301.0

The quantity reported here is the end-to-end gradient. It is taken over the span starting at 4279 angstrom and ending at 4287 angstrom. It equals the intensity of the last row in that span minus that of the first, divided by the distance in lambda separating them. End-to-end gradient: -13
